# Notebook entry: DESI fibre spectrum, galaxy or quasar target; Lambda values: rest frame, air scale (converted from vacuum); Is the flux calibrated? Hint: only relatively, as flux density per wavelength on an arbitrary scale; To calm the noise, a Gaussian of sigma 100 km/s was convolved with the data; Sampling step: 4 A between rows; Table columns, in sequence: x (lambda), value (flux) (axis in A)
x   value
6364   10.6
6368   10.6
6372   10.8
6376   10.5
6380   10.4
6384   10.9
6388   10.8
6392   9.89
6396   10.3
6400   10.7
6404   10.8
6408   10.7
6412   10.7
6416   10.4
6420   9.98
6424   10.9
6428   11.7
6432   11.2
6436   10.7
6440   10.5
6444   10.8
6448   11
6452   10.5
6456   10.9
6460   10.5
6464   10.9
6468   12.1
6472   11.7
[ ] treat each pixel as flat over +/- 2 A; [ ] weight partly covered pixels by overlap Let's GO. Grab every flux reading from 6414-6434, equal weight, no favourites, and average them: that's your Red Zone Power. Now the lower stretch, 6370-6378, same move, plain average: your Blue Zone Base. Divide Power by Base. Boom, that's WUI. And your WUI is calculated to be 1.02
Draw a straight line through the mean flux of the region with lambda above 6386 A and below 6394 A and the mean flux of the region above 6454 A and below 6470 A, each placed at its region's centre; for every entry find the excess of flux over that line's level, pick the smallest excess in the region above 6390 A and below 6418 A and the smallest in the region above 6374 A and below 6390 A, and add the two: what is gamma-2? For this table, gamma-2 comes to -0.32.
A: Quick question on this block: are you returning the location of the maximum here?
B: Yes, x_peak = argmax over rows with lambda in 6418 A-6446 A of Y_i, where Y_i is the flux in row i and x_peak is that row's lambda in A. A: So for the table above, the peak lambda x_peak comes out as 6428 A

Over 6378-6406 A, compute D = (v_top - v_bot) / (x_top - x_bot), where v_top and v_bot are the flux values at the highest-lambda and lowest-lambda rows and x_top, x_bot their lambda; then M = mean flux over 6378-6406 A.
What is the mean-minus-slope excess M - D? 10.5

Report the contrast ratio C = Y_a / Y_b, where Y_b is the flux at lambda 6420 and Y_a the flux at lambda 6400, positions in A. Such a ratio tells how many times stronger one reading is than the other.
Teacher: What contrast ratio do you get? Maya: 1.07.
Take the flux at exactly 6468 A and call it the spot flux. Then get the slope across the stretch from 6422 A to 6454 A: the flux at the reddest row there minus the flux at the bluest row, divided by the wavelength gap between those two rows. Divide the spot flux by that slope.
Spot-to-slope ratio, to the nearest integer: -847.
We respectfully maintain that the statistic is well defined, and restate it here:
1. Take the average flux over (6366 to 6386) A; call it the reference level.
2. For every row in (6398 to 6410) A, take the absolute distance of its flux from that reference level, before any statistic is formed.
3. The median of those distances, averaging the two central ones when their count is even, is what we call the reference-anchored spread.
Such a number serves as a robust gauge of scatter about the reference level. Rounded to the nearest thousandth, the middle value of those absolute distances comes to 0.060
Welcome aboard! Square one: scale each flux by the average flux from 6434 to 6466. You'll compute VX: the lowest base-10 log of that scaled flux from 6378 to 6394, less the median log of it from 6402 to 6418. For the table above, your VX -0.034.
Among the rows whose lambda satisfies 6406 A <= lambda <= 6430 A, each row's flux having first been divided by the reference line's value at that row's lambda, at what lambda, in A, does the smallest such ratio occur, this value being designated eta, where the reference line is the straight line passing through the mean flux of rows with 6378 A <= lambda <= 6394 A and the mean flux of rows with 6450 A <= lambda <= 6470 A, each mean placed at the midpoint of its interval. 6420 A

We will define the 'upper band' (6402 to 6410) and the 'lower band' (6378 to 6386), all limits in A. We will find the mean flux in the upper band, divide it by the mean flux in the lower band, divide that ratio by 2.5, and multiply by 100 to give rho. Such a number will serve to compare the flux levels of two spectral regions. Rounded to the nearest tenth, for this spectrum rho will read 40.4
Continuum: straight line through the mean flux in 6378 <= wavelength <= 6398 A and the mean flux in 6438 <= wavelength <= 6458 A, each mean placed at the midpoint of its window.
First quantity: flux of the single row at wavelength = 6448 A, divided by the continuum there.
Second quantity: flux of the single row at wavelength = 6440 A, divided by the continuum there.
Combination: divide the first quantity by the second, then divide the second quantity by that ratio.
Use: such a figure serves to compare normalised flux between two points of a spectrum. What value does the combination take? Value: 0.94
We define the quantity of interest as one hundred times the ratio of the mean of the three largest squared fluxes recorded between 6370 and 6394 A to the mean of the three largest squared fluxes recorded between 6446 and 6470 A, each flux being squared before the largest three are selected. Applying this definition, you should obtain 91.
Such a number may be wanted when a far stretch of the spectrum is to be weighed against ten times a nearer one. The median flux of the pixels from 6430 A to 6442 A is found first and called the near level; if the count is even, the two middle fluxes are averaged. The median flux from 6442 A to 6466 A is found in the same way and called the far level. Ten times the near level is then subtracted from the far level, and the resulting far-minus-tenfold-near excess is -96.15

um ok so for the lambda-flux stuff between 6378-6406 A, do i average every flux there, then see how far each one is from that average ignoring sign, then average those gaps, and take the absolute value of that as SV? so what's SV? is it 0.30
